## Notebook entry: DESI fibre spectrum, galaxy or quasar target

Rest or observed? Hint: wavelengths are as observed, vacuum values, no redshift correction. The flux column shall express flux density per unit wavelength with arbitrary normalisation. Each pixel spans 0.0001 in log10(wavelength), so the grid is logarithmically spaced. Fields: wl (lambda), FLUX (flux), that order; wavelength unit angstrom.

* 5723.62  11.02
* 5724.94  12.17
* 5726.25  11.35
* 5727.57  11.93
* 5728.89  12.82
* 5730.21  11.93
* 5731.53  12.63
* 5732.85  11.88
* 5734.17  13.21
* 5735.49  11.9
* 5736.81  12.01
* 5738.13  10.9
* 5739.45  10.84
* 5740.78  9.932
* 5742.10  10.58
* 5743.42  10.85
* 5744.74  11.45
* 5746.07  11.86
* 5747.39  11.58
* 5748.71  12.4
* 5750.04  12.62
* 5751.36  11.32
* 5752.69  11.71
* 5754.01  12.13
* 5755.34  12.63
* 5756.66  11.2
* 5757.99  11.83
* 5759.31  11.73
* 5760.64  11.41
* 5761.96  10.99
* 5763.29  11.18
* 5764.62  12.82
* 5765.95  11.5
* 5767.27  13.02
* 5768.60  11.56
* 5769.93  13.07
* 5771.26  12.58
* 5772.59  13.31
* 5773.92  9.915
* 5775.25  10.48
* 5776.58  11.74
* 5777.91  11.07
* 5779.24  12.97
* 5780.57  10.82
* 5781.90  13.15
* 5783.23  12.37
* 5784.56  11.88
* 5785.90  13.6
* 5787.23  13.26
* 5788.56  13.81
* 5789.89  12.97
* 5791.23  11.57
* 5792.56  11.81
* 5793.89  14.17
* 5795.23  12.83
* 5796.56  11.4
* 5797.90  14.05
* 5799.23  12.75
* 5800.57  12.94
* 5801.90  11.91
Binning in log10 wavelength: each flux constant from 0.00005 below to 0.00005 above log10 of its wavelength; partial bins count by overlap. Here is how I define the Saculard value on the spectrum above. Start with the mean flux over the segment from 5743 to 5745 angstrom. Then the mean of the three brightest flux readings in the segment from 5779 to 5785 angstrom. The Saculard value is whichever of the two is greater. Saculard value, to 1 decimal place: 12.8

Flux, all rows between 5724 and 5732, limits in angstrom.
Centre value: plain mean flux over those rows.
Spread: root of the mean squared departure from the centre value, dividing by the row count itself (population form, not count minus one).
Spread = 0.49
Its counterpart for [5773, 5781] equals 0.98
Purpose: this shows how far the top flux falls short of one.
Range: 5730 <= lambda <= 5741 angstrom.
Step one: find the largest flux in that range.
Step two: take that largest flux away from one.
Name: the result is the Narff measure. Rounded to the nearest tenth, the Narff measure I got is -12.2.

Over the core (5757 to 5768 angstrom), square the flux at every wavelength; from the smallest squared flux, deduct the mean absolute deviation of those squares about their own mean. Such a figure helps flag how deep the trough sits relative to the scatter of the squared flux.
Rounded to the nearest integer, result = 107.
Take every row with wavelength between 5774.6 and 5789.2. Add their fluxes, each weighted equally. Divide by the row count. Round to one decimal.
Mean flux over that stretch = 12.3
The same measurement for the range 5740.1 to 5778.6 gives 11.7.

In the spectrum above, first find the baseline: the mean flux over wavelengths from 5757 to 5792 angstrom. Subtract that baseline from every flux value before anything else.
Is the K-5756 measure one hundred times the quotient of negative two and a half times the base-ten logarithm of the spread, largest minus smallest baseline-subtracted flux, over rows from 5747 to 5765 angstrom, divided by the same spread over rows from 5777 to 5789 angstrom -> -22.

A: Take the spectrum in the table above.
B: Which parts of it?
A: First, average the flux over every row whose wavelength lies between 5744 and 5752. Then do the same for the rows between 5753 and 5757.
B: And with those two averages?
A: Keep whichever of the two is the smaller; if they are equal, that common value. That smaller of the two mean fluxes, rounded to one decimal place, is 11.9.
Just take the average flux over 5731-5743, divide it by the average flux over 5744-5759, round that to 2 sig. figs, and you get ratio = 0.97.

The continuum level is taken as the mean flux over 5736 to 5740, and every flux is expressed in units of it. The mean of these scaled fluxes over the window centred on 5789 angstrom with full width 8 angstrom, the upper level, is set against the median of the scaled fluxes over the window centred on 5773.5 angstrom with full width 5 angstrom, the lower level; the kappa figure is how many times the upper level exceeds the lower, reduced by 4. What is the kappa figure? -2.89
